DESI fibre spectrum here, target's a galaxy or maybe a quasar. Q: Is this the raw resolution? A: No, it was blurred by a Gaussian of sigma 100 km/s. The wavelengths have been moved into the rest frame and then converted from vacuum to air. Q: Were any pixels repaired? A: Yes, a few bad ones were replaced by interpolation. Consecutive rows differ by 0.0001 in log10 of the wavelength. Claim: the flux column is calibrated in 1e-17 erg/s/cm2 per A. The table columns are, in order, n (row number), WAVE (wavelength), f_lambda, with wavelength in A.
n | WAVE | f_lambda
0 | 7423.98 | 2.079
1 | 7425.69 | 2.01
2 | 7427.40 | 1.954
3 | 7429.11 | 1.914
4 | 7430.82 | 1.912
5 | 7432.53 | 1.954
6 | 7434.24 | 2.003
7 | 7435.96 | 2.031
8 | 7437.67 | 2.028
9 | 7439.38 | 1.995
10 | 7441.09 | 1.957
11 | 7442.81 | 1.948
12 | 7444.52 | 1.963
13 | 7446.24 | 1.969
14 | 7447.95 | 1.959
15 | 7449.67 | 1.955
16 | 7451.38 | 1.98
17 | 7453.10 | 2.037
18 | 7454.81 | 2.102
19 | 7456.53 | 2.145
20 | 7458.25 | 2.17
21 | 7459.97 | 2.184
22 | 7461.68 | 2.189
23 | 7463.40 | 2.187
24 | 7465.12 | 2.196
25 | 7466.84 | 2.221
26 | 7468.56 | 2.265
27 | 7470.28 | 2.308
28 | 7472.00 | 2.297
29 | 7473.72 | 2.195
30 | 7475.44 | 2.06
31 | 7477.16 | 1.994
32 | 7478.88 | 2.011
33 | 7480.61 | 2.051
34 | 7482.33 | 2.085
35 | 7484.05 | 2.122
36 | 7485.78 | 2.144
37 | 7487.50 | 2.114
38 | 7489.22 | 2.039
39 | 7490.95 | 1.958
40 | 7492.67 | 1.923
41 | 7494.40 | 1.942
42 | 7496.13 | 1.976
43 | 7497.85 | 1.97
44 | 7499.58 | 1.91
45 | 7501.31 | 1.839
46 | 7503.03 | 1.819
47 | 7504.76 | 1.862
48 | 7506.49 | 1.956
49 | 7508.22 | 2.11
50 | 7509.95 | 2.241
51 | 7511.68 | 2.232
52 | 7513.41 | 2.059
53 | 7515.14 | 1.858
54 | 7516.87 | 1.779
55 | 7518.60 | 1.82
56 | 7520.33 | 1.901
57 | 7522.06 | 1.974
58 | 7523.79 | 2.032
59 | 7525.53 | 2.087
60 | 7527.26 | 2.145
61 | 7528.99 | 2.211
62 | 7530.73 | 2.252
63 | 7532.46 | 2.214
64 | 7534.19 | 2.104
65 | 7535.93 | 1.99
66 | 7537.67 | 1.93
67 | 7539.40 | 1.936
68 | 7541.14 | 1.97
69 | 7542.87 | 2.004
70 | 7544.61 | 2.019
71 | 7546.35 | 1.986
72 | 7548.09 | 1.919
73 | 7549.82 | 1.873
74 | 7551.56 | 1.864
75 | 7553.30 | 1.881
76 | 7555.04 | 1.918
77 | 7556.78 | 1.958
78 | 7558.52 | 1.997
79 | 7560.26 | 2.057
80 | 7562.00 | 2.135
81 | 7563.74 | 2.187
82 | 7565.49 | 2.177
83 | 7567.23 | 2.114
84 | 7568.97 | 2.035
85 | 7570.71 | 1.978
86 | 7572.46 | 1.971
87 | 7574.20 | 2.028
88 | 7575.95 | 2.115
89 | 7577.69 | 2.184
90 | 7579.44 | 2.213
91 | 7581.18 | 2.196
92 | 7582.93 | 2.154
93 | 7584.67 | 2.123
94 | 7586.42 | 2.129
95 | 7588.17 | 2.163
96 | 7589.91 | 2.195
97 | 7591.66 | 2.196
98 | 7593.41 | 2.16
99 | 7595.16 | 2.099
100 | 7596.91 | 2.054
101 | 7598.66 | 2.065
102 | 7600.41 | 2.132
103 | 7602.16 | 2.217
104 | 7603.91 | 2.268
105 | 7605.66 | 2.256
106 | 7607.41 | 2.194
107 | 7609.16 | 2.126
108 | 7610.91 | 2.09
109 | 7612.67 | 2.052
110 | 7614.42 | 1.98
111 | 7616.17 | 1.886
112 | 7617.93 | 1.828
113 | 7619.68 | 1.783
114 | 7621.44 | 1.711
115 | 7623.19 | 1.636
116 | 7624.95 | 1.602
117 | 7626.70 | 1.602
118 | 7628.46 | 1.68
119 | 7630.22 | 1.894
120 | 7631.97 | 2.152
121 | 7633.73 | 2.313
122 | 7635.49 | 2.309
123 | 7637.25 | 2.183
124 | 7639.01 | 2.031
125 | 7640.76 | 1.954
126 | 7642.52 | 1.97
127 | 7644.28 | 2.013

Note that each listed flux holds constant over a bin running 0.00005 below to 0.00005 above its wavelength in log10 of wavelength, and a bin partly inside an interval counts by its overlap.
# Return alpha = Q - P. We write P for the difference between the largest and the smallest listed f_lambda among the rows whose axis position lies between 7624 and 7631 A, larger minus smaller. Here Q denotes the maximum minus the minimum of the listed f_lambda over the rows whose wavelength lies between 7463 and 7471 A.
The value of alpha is -0.17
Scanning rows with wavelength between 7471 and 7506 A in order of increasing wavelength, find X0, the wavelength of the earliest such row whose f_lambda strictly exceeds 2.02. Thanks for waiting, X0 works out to 7472.00 A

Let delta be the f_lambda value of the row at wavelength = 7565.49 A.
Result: 2.177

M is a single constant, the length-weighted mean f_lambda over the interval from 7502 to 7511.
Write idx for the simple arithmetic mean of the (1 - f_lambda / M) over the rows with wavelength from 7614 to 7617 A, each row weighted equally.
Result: 0.033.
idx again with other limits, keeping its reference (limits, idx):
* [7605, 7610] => -0.096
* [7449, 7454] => 0.004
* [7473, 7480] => -0.033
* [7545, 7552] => 0.045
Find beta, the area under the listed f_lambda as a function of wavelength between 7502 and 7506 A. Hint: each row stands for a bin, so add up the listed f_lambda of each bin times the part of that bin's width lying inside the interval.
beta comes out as 7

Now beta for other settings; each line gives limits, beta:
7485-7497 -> 24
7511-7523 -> 23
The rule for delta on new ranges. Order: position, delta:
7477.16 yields 1.994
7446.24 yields 1.969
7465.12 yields 2.196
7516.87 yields 1.779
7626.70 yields 1.602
